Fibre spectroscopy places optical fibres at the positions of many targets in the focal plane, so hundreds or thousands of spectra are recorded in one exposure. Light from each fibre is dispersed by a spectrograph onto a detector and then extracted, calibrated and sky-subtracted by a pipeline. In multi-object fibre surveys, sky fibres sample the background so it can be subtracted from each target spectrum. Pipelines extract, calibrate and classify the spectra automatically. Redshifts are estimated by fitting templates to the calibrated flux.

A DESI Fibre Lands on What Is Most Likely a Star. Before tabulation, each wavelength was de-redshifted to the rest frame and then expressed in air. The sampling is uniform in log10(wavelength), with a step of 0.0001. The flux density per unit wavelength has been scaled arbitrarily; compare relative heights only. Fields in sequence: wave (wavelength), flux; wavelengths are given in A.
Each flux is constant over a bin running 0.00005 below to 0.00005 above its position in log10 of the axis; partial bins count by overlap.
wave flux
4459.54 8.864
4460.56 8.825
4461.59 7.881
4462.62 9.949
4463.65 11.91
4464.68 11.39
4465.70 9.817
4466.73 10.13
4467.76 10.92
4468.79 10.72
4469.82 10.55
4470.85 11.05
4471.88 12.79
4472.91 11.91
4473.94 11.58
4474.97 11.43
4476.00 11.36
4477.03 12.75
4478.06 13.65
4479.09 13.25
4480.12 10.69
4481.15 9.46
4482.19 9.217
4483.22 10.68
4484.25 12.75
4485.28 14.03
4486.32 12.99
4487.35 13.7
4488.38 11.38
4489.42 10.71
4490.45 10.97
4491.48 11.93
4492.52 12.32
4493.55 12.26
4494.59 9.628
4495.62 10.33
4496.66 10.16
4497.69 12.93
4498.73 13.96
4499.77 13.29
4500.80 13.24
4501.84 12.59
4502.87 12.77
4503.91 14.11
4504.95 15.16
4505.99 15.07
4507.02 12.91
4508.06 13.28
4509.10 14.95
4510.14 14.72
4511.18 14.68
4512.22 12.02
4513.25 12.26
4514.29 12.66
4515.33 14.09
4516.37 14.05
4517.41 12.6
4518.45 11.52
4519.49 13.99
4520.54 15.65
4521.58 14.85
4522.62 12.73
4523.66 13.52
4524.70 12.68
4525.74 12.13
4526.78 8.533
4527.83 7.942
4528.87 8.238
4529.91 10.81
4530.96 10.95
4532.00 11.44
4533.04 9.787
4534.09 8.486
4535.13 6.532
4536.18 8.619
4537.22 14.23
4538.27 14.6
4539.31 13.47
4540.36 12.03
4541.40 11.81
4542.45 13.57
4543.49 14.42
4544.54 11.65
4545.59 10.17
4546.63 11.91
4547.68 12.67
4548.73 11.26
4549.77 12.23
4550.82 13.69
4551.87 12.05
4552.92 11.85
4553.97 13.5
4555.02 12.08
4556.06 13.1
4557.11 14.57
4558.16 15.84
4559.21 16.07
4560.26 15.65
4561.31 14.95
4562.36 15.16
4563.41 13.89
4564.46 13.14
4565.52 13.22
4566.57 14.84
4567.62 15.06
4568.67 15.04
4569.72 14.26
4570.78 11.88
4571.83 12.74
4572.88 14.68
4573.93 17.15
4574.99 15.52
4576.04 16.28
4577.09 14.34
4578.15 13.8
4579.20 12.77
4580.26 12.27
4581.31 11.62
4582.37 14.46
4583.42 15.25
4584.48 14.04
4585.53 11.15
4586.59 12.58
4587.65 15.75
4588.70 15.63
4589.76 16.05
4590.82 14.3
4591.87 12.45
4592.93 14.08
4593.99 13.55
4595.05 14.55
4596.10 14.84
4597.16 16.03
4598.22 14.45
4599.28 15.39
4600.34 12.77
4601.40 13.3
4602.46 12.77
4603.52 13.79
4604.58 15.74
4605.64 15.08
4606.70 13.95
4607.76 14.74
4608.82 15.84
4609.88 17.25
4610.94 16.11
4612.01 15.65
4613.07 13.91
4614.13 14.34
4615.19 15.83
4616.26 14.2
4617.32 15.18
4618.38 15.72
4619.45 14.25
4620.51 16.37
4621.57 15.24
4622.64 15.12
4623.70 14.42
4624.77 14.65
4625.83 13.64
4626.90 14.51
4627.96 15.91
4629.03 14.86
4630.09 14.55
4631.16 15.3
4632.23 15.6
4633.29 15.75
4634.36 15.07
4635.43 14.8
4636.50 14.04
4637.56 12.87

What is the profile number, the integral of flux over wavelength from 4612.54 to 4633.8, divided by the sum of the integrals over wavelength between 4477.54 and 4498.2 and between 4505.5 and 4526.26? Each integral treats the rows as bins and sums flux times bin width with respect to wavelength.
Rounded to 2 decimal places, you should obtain 0.61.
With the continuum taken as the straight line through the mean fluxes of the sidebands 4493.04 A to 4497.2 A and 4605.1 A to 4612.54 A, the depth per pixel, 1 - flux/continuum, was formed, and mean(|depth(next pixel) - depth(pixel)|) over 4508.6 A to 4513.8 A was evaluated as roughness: 0.073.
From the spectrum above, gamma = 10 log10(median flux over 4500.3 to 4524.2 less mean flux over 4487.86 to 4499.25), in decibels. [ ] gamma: 3.0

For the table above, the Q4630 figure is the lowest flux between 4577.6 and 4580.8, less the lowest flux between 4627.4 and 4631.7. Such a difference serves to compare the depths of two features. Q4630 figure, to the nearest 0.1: -2.3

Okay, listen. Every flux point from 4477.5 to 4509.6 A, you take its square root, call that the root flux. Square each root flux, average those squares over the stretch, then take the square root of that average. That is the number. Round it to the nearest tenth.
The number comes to 3.5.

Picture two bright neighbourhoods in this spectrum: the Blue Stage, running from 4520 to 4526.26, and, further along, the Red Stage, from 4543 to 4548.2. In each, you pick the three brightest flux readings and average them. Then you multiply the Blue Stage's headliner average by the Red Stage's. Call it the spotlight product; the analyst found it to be 191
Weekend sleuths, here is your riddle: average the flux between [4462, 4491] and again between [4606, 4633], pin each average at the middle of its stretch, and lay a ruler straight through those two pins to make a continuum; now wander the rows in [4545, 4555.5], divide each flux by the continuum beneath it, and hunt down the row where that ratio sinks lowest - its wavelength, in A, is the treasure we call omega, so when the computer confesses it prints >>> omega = 4545.59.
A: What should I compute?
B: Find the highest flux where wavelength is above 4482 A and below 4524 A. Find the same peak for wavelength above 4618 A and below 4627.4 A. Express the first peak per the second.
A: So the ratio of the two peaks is 0.96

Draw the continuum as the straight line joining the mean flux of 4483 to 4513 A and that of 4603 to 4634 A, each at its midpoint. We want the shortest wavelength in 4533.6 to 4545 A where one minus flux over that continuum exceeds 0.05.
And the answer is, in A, 4534.09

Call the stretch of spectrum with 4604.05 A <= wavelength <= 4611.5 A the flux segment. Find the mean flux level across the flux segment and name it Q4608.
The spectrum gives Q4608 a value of 15.5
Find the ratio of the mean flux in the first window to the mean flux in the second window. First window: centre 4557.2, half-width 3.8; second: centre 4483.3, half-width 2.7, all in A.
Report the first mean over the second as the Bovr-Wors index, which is 1.28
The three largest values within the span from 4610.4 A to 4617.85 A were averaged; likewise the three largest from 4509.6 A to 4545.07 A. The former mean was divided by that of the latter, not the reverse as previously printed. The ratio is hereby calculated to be 1.05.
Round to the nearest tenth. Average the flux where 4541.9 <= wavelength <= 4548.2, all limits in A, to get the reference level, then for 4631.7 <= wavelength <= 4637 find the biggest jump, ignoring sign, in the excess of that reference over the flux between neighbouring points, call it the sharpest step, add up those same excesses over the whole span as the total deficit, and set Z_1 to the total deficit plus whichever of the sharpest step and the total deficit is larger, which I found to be -12.5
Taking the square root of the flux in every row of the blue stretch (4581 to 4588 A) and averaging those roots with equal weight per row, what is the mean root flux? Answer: 3.67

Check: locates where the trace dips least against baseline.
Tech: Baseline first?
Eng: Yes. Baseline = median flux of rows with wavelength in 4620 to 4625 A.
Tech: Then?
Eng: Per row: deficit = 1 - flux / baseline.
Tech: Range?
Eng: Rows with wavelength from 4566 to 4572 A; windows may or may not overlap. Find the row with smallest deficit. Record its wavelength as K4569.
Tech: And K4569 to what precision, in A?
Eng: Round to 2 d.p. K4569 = 4567.62 A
